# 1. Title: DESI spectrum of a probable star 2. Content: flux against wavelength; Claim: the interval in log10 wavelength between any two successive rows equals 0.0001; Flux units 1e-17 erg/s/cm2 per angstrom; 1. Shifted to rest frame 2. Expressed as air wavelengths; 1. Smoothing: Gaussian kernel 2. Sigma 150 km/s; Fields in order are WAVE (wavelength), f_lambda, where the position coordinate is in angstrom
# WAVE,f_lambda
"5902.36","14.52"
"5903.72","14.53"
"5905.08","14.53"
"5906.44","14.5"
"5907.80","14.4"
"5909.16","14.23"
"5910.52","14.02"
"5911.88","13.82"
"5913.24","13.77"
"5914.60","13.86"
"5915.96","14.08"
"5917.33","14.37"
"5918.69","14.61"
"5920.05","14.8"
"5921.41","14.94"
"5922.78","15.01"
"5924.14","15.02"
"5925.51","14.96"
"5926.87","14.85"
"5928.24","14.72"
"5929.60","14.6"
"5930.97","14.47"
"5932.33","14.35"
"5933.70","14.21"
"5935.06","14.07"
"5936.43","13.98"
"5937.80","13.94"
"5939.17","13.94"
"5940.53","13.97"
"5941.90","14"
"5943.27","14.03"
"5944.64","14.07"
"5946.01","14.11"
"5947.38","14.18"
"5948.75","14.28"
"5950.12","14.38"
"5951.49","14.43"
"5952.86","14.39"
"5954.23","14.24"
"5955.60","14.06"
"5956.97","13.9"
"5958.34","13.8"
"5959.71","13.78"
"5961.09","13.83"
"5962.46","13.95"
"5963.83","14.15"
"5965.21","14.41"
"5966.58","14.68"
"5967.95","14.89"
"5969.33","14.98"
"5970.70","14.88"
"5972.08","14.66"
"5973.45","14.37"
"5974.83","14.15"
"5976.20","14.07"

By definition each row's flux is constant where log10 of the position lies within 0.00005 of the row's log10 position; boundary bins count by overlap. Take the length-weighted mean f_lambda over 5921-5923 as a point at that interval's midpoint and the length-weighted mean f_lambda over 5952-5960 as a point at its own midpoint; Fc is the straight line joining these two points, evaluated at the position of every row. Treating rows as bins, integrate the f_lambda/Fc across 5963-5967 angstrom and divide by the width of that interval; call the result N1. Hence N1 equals 1.04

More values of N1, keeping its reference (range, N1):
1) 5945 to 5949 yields 0.99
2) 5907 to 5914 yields 0.92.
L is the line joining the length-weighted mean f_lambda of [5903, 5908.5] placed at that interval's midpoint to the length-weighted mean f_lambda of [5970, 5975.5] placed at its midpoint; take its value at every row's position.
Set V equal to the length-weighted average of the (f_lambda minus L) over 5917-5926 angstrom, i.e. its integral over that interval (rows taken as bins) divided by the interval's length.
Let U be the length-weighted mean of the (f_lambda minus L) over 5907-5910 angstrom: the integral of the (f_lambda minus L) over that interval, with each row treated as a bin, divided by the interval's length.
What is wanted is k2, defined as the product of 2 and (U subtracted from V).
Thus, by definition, 1.0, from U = -0.18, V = 0.3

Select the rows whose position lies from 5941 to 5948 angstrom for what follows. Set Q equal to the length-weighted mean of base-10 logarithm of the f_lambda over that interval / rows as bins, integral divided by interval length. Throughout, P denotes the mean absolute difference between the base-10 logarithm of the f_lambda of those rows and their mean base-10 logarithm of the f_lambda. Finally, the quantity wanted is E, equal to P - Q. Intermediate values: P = 0.0017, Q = 1.15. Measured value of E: -1.15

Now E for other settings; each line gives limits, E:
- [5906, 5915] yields -1.14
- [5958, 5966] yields -1.14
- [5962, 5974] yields -1.15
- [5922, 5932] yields -1.16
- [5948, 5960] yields -1.14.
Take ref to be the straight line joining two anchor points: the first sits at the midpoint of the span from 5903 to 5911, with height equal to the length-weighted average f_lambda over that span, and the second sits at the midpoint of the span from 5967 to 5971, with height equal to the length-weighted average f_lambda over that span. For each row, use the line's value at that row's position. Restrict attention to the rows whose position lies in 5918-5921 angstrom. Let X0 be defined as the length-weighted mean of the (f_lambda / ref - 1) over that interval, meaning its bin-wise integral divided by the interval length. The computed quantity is 0.016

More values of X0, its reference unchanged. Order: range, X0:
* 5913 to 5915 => -0.043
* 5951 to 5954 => -0.026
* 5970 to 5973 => -0.013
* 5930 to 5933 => -0.011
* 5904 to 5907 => 0.011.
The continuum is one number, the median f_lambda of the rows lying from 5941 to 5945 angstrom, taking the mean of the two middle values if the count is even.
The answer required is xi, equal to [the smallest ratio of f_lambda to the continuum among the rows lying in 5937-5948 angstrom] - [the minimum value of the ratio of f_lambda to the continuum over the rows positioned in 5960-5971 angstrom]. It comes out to 0.008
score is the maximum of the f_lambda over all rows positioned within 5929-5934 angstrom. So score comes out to 14.6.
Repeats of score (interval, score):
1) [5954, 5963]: 14.24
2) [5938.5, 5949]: 14.28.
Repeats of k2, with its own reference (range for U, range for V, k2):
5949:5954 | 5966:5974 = 0.7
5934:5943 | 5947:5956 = 0.6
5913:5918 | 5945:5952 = 0.4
